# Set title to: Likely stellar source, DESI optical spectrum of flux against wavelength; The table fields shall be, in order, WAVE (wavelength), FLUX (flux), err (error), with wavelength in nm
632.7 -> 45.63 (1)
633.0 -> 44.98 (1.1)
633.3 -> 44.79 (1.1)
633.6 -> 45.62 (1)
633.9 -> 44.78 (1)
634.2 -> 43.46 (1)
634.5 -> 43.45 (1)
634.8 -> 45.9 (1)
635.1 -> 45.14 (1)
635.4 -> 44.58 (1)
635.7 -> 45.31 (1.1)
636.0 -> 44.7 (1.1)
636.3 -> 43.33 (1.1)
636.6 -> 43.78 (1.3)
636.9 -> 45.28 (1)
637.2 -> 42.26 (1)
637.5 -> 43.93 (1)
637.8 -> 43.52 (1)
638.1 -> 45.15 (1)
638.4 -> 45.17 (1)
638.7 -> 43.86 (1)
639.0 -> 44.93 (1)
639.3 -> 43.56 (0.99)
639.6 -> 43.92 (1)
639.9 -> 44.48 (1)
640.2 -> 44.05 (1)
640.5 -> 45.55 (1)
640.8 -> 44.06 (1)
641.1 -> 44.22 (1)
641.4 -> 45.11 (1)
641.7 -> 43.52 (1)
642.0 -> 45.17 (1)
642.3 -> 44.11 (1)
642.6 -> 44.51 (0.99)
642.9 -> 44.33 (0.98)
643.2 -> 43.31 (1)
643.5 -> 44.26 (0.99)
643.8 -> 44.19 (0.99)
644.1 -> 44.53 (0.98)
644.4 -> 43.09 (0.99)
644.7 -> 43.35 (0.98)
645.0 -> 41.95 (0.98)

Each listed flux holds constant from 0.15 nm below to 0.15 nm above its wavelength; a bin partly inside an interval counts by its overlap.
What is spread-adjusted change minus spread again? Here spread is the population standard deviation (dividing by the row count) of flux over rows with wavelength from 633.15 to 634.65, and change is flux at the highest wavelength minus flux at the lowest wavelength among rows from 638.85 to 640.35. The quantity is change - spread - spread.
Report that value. -2.57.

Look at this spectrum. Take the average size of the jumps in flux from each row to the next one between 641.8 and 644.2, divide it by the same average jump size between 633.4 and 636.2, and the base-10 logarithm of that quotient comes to -0.20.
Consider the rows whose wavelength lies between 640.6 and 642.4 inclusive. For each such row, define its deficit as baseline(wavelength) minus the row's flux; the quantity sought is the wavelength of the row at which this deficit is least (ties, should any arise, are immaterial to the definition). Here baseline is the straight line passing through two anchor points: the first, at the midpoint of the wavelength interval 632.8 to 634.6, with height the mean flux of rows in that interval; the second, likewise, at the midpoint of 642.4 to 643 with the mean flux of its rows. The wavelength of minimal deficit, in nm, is 642.0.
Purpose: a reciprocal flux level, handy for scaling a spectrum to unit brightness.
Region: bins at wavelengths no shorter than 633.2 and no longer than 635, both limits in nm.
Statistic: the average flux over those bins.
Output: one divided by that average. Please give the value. 0.0224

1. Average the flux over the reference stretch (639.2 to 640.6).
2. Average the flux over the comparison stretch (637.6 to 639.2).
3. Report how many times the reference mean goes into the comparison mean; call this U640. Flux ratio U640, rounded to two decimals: 1.00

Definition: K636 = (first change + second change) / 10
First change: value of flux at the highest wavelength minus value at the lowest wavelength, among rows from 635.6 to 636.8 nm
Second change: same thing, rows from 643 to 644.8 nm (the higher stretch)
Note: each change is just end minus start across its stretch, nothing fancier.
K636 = -0.149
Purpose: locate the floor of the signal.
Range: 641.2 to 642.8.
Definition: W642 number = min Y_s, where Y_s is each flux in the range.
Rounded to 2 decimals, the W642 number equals 43.52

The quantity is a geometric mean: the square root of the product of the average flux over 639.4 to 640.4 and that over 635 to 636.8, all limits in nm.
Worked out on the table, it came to 44.3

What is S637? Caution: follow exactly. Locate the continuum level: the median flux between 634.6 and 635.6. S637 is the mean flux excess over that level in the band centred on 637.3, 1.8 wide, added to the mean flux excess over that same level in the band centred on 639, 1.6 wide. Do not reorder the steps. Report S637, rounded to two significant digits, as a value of -2.0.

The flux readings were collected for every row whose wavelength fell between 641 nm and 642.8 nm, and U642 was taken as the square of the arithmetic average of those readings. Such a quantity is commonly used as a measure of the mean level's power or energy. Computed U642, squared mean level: 1975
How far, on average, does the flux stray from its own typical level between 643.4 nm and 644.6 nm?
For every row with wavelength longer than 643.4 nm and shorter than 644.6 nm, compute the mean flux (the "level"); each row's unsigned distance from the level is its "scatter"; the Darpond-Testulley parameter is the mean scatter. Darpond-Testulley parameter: 0.464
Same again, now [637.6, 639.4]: 0.718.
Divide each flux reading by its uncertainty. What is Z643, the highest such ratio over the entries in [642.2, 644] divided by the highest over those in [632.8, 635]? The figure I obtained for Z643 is 0.99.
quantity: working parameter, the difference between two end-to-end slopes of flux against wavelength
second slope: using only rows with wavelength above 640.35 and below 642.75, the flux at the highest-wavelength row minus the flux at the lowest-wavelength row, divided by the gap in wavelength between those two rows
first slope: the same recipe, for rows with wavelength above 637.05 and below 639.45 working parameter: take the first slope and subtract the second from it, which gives 1.1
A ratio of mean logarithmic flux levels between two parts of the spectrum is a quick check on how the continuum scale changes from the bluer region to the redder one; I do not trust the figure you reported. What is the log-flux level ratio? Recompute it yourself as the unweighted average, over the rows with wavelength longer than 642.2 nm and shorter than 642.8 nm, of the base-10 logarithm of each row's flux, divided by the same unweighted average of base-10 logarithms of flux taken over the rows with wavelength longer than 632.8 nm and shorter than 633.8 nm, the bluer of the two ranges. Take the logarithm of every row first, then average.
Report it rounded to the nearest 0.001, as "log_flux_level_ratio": 0.995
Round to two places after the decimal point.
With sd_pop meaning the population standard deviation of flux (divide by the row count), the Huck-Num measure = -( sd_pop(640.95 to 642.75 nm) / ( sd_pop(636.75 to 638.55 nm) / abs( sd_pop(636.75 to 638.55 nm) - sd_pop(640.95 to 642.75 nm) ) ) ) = -0.28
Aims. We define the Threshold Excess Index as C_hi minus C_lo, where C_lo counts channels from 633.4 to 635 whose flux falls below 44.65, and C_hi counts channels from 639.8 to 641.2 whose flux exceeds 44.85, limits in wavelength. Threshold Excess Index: -1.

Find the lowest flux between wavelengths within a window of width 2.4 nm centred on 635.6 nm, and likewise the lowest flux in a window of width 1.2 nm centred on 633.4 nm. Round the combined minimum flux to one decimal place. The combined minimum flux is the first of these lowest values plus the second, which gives 88.1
